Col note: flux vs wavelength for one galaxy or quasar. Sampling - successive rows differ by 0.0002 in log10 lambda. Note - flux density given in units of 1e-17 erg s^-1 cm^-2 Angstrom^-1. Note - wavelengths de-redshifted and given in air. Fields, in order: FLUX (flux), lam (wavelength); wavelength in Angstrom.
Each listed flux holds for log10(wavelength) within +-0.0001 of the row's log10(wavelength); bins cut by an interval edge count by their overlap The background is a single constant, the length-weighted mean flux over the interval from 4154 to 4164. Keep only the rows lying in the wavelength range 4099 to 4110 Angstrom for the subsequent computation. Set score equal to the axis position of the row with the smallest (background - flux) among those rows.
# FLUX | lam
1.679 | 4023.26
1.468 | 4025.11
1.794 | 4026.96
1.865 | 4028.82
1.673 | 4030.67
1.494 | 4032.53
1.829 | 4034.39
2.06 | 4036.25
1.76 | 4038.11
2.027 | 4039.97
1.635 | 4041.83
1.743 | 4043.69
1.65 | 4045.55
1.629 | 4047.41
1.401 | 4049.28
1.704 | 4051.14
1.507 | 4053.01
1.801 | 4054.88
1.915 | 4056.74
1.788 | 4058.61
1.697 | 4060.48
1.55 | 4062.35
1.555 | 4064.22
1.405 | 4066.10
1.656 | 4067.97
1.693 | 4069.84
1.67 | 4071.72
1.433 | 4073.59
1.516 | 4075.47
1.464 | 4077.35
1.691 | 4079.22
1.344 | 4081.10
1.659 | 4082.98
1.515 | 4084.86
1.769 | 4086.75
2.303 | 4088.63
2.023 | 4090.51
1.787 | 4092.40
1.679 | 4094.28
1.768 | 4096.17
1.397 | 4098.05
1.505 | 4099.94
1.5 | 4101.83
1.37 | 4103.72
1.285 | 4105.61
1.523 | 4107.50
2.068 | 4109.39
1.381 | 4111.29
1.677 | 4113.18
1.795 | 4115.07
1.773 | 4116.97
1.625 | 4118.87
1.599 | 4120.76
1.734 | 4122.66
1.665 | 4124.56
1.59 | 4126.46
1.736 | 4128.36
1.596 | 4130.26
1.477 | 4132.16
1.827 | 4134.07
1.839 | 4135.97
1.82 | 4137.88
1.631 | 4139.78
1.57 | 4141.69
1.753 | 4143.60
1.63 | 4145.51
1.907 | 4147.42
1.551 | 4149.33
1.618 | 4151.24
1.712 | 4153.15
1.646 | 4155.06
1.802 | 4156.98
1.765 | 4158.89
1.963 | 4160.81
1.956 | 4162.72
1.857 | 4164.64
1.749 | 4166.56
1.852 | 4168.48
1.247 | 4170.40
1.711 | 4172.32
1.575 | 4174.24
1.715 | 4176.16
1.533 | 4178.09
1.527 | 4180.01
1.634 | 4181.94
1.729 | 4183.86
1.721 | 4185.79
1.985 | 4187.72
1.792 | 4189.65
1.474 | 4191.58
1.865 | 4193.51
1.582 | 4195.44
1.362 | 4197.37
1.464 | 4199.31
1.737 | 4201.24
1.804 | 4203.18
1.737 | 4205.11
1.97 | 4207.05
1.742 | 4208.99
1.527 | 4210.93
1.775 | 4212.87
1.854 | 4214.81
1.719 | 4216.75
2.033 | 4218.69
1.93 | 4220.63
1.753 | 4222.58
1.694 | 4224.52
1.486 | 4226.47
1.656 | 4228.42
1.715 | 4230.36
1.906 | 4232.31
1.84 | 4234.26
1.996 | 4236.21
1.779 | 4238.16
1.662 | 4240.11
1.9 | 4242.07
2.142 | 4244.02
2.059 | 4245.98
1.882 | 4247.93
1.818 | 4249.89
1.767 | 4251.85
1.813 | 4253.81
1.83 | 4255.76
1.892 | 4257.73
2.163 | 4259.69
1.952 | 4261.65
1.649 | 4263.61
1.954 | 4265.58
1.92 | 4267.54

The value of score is 4109.39 Angstrom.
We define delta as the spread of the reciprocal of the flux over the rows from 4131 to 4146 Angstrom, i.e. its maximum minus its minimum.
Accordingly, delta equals 0.13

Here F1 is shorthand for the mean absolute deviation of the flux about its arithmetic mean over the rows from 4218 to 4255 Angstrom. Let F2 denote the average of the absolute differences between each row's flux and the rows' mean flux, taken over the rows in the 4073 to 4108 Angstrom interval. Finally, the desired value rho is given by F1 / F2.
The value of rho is 0.65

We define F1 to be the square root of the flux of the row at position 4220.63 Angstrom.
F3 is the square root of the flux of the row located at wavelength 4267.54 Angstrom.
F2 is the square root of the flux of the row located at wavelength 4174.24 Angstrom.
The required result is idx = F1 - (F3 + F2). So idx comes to -1.25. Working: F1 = 1.39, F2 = 1.25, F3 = 1.39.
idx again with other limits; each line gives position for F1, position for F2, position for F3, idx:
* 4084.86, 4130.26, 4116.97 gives -1.36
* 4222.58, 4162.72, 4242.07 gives -1.45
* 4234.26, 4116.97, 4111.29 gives -1.15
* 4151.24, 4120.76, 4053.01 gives -1.22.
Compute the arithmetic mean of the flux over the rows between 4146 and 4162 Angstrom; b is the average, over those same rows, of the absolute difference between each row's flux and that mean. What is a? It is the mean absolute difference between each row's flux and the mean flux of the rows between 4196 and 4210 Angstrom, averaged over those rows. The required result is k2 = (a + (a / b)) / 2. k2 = 0.8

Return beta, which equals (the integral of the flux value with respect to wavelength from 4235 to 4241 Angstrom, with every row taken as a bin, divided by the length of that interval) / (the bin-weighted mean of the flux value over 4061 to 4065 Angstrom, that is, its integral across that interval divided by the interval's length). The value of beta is 1.16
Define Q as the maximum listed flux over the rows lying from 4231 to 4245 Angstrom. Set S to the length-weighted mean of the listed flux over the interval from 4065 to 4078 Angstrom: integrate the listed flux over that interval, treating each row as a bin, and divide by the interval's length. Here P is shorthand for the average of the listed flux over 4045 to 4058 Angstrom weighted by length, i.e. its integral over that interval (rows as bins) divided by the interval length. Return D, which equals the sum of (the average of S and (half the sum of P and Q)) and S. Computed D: 3.27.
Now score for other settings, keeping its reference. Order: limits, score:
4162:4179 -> 4162.72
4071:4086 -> 4079.22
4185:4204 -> 4187.72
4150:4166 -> 4160.81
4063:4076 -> 4069.84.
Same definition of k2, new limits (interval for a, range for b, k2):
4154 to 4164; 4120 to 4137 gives 0.6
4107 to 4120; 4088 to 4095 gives 0.5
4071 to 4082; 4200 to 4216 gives 0.7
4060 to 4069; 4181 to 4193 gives 0.4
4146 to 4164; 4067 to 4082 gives 0.6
